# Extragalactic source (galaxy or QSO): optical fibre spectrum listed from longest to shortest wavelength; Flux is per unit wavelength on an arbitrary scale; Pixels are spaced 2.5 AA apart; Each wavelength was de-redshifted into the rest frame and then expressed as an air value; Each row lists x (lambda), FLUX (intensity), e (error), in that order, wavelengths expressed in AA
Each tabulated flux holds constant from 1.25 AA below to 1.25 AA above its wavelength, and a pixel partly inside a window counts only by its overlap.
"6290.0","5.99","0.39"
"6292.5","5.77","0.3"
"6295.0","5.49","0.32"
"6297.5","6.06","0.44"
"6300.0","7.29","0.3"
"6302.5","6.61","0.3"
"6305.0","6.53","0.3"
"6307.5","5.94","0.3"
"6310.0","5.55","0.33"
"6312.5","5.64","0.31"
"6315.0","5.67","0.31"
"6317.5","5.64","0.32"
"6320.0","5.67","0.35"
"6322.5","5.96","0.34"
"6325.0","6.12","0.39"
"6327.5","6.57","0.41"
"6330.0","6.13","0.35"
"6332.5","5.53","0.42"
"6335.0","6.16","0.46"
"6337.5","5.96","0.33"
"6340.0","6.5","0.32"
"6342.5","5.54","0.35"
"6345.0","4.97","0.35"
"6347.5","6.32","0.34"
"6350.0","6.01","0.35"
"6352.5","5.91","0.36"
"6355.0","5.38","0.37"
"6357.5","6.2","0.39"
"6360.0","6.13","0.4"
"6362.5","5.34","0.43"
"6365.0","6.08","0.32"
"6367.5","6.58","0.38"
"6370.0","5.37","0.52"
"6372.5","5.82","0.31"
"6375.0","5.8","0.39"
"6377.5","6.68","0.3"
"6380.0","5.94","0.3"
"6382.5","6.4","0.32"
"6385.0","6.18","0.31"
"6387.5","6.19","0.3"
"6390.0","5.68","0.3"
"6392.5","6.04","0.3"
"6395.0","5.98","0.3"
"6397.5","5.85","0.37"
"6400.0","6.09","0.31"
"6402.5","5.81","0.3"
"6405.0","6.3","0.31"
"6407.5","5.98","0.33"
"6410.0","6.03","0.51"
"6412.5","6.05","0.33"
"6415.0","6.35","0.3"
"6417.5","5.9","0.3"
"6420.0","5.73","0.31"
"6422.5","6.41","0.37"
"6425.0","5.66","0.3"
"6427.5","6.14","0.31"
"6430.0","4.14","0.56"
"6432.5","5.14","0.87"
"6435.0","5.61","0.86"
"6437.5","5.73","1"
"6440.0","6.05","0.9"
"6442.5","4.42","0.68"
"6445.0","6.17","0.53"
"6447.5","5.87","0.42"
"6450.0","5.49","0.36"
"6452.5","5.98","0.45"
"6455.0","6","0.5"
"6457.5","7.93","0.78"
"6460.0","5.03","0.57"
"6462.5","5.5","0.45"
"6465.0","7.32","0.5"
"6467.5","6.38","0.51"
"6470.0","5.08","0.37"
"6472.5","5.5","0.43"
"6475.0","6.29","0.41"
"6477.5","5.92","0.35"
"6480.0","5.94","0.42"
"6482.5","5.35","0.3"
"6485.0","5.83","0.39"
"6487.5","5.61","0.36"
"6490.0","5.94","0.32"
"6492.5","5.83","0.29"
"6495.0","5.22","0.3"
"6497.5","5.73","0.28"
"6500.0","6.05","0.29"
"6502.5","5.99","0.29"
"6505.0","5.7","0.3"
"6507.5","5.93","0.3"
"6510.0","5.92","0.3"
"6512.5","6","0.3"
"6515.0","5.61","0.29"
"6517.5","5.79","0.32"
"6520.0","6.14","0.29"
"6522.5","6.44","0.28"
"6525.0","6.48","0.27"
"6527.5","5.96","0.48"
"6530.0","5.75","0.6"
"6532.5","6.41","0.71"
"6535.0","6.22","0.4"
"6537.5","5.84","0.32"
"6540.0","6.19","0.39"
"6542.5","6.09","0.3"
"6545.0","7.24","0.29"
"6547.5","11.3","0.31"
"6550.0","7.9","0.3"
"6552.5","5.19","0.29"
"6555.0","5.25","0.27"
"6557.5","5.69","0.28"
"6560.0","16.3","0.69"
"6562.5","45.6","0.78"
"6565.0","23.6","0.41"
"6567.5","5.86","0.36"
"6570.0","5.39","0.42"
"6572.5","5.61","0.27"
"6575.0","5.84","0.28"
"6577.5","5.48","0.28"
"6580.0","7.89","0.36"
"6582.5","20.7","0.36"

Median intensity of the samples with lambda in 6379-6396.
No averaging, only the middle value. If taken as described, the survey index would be 6.04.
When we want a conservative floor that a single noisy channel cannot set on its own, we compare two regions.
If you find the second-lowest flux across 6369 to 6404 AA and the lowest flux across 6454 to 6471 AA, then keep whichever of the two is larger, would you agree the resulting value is 5.68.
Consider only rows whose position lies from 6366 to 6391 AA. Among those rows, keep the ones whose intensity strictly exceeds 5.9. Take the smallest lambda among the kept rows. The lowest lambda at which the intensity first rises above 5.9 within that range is 6367.5 AA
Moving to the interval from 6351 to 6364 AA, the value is 6352.5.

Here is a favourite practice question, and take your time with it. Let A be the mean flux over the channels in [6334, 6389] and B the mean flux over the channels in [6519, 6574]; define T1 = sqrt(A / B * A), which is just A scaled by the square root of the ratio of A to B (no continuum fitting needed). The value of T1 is 1.95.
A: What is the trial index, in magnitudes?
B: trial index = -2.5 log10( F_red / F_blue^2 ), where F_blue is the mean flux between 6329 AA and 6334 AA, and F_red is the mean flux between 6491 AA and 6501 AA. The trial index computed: 1.94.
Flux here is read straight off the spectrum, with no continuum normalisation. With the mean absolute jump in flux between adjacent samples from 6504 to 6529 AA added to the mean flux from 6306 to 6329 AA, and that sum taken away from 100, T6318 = 93.9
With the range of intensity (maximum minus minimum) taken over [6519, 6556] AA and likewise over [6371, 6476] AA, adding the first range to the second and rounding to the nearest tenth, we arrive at 9.9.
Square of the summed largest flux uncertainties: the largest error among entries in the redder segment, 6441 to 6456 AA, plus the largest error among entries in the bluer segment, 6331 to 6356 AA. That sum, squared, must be 1.3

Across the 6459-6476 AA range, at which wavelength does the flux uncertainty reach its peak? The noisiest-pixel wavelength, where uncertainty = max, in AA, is 6460.0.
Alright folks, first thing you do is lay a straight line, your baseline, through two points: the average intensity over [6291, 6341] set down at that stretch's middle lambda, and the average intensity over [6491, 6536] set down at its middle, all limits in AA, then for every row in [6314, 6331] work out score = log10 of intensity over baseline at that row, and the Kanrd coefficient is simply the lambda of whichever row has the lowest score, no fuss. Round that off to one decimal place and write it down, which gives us 6317.5 AA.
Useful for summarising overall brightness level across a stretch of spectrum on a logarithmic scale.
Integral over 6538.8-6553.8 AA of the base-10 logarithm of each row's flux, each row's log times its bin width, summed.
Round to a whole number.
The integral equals 13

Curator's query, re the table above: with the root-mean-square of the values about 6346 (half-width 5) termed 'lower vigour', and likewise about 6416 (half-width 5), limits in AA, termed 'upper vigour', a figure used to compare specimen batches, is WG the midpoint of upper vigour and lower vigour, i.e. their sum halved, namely 5.87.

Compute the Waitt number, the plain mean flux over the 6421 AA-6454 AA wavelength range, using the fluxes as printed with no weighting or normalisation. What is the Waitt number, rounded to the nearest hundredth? 5.60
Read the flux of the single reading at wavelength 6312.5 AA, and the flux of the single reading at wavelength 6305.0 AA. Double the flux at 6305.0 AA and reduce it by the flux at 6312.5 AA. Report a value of 7.4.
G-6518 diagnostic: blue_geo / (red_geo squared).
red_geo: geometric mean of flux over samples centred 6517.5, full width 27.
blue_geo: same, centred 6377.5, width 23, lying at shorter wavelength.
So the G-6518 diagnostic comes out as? 0.17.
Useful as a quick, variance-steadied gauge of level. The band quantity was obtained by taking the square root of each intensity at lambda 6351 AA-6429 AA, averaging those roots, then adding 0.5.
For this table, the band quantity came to 2.95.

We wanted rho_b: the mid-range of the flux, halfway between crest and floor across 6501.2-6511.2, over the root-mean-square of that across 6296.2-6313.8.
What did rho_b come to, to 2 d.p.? 0.93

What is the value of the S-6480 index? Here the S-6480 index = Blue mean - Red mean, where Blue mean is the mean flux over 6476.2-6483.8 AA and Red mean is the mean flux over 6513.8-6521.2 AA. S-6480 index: -0.1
